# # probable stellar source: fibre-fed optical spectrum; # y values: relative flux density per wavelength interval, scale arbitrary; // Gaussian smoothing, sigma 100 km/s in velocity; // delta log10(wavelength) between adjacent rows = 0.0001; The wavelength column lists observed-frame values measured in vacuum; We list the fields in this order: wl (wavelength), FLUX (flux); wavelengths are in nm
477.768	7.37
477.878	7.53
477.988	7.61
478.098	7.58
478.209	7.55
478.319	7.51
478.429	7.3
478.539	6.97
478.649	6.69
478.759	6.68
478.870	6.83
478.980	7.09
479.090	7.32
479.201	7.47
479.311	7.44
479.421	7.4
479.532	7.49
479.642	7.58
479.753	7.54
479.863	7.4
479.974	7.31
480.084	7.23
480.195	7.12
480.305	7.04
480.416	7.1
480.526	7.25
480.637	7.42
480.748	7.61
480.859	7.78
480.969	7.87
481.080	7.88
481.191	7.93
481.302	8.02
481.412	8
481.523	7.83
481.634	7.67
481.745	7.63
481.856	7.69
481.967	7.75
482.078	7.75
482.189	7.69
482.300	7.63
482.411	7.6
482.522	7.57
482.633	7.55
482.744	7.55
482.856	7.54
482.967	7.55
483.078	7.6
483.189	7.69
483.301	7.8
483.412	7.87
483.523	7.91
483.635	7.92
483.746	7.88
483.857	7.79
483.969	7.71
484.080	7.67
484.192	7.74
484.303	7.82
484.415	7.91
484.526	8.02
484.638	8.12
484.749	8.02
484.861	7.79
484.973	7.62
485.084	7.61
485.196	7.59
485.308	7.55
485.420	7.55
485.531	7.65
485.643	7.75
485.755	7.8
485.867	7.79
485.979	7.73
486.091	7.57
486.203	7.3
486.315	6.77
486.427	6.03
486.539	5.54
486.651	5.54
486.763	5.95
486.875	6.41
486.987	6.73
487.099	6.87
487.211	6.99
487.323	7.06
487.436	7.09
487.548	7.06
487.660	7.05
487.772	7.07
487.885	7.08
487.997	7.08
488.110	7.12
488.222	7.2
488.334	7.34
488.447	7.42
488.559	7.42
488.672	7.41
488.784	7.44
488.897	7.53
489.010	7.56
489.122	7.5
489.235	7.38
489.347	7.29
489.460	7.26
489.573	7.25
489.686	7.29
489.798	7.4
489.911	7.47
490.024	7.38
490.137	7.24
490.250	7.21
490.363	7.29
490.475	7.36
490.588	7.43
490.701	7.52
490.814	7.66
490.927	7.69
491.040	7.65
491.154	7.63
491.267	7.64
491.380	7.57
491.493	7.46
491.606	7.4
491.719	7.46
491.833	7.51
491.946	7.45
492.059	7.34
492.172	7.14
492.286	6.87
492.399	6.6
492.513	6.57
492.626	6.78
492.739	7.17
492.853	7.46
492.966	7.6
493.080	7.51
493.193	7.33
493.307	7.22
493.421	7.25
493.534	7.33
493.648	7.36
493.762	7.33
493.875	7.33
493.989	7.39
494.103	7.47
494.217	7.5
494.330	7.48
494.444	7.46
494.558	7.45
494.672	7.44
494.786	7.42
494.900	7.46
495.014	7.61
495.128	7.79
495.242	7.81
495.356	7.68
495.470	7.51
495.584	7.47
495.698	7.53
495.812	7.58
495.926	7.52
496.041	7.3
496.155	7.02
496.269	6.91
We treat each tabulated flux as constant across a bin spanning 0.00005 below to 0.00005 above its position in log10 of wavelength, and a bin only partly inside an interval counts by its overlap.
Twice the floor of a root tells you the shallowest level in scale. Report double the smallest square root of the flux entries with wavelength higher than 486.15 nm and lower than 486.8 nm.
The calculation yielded 4.71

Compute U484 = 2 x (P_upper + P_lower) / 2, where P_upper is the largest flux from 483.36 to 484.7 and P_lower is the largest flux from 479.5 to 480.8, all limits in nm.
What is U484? 15.7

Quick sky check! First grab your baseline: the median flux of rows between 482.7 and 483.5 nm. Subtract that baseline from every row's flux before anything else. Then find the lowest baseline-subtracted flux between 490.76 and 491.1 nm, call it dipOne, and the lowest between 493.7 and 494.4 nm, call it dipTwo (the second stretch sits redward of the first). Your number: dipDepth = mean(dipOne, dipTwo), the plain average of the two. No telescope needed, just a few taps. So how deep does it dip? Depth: -0.11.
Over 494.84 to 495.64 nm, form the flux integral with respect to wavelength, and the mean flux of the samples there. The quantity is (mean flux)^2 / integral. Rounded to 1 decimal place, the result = 9.5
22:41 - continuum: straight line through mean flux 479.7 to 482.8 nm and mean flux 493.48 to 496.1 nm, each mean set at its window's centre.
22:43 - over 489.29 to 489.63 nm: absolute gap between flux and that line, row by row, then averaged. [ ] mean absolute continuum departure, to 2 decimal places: 0.26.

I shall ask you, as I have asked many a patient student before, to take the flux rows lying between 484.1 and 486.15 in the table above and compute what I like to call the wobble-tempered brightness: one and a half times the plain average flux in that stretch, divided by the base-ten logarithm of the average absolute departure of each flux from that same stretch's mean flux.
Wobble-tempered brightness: -13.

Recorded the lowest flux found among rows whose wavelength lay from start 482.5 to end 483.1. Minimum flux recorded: 7.54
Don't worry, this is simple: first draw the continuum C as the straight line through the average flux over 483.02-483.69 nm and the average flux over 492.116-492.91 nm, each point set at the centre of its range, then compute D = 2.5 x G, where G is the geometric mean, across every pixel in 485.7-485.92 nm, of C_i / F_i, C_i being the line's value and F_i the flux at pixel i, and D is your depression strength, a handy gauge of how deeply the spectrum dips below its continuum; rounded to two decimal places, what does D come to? 2.43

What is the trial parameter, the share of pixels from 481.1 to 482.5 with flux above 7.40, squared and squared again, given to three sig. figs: 1.00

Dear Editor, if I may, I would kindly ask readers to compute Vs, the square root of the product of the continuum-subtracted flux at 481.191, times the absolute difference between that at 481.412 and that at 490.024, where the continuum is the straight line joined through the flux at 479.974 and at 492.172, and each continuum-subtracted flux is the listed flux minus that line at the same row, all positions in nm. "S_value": 0.56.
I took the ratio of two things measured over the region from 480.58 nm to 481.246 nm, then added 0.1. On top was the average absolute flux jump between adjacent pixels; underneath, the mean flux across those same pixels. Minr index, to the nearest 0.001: 0.113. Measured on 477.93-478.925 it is 0.119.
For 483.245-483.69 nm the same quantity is 0.105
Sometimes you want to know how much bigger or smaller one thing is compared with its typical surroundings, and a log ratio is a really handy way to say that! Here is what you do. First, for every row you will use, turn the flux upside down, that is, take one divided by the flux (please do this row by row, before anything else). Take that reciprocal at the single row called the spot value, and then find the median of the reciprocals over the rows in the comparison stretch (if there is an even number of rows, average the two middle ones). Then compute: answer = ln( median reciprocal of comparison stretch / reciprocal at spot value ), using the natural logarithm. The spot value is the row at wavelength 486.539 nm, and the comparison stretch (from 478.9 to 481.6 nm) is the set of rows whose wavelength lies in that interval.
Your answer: -0.30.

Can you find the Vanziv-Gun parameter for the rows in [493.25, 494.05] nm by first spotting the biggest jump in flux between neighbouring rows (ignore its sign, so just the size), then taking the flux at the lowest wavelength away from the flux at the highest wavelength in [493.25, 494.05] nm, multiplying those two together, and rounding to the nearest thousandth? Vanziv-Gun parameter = 0.014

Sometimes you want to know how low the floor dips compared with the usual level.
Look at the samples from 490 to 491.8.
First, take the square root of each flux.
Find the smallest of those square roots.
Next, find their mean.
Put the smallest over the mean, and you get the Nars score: 0.98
